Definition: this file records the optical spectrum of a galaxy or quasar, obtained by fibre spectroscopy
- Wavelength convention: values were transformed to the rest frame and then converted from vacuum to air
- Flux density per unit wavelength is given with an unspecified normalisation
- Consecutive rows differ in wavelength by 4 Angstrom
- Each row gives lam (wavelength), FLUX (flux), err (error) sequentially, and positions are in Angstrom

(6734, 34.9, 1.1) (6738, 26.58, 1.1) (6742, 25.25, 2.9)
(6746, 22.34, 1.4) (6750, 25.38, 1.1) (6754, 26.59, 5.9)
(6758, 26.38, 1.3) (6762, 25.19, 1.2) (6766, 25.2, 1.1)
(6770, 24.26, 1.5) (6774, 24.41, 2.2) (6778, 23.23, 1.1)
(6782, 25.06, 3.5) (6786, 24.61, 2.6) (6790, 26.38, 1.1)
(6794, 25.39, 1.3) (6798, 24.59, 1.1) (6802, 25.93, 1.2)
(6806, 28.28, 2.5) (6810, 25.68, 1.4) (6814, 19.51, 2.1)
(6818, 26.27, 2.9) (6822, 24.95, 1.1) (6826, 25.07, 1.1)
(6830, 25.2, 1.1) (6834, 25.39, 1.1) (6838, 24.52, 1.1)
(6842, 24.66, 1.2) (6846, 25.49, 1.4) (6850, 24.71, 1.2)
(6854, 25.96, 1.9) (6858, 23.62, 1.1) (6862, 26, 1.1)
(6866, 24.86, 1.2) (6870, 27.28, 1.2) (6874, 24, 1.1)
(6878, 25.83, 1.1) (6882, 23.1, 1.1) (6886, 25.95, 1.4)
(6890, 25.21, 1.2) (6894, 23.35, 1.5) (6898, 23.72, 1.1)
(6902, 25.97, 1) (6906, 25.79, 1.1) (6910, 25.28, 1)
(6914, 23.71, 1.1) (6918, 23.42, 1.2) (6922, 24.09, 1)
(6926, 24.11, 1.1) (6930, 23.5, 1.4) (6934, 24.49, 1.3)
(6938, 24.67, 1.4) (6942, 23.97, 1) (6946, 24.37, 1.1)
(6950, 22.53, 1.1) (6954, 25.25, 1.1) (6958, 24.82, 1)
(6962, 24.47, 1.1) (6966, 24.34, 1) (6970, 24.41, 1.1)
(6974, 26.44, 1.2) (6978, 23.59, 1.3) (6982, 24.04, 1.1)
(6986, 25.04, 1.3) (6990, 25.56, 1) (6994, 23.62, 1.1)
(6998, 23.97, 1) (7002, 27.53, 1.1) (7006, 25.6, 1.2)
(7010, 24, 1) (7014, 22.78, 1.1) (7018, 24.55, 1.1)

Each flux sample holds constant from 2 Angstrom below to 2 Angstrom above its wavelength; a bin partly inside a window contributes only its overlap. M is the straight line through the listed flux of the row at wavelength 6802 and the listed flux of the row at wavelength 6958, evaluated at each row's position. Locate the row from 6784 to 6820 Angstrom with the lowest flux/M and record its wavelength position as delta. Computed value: 6814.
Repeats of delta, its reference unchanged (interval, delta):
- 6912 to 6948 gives 6918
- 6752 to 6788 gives 6778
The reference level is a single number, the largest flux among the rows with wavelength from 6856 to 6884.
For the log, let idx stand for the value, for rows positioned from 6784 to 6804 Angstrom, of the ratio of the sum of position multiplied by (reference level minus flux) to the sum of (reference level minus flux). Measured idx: 6793.6 Angstrom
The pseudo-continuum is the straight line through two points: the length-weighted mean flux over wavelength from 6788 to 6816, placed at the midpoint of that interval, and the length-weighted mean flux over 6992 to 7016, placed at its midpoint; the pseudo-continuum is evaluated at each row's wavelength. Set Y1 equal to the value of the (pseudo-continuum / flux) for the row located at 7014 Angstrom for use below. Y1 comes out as 1.08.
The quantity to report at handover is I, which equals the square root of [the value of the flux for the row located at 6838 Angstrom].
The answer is 4.952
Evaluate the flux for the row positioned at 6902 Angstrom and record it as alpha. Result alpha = 25.97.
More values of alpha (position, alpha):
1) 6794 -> 25.39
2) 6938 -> 24.67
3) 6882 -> 23.1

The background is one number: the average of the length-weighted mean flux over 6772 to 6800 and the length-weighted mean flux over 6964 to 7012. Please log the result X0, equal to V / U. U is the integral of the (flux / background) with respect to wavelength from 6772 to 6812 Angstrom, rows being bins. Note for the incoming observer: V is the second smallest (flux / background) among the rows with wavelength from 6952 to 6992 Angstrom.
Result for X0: 0.0237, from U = 40.9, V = 0.968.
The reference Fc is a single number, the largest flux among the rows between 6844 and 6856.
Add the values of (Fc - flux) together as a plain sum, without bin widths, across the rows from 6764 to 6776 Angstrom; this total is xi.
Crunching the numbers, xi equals 4.0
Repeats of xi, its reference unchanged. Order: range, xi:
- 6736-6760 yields 3.2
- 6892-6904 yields 4.8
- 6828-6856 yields 5.8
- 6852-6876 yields 4.0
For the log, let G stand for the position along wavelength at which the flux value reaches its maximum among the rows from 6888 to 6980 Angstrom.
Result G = 6974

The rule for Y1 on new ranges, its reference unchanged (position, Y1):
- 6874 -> 1.04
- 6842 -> 1.01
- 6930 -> 1.05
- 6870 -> 0.91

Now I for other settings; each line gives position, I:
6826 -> 5.007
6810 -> 5.068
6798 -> 4.959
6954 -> 5.025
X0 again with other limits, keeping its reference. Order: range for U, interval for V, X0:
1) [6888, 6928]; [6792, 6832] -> 0.0251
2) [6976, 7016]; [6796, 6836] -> 0.0250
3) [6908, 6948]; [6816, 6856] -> 0.0255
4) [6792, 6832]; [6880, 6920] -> 0.0233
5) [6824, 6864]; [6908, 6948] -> 0.0234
